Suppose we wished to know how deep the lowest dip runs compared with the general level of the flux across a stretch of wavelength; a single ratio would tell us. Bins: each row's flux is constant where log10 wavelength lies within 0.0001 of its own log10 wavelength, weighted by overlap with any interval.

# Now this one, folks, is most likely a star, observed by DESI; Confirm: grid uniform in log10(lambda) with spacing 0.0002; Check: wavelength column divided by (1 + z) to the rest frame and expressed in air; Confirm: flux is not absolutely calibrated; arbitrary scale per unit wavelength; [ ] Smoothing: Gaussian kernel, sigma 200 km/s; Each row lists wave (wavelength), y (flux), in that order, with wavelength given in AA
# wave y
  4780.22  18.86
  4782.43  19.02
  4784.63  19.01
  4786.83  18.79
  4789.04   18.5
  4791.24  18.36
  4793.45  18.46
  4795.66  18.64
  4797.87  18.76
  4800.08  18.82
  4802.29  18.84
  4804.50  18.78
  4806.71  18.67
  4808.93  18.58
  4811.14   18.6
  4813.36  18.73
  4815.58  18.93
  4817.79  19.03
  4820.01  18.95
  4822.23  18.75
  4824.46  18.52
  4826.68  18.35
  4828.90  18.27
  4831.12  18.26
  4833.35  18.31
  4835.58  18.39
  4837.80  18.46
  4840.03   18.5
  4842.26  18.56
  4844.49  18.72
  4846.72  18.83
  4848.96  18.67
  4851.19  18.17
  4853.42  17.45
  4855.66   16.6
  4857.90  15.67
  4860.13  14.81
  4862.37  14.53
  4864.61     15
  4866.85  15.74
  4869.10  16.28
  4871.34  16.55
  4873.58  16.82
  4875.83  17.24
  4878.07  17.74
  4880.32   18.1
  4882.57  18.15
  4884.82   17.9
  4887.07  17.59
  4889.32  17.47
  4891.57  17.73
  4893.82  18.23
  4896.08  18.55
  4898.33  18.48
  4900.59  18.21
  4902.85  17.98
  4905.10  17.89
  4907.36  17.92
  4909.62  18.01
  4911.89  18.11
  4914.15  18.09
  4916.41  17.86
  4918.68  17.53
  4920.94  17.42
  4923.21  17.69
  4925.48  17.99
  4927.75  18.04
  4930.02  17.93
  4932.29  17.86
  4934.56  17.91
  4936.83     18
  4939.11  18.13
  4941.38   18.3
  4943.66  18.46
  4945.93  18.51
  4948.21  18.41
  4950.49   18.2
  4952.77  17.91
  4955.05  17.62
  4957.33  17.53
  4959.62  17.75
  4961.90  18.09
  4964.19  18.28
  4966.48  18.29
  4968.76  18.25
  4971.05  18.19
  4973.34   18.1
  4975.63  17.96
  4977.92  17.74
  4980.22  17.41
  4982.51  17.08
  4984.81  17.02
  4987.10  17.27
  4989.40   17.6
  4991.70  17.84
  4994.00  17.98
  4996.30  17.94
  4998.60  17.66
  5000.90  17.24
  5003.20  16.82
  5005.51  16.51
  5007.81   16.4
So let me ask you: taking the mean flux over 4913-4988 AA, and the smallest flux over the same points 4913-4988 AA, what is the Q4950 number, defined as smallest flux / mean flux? 0.95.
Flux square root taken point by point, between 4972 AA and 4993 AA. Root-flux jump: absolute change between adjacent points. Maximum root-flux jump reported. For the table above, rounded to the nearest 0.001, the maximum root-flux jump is 0.040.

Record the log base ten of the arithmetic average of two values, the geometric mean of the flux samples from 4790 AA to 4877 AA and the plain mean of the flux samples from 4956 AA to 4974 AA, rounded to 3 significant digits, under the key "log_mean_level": 1.25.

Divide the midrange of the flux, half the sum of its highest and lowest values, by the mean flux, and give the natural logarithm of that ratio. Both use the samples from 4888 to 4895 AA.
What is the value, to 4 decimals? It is 0.0022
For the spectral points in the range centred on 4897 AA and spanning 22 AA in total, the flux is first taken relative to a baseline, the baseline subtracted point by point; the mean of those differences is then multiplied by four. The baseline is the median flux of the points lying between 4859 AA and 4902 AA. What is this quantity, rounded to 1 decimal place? 1.7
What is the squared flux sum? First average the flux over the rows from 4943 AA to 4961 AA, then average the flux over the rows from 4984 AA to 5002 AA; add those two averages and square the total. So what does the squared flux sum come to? 1269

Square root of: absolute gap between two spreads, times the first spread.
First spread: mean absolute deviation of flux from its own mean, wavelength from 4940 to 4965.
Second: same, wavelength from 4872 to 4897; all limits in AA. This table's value 0.16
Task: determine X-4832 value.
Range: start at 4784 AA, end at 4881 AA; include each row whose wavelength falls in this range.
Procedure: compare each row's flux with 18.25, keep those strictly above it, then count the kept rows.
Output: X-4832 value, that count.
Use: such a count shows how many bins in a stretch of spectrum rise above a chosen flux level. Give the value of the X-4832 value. 30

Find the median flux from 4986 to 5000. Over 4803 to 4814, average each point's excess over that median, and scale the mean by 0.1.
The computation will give 0.09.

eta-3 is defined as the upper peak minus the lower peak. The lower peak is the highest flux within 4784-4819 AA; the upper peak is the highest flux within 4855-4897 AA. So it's -0.48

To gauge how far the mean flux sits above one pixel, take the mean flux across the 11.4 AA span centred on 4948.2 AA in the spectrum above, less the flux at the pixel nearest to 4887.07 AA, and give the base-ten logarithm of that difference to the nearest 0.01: -0.15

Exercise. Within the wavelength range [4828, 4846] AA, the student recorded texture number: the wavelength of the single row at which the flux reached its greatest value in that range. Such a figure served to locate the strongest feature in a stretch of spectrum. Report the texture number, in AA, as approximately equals 4844.49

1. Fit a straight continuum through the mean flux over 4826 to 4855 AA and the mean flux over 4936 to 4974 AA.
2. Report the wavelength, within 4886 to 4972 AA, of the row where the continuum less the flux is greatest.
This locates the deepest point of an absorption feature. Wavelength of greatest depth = 4889.32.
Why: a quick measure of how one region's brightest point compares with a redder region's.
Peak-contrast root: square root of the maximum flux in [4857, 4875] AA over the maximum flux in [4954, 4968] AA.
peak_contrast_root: 0.96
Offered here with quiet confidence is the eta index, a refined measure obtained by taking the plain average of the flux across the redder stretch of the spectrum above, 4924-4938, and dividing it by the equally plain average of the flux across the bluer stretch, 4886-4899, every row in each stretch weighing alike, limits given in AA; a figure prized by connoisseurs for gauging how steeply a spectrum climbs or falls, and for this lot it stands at 1.00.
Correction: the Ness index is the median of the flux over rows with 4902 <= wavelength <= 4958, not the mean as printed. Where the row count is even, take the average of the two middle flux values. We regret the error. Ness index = 18.0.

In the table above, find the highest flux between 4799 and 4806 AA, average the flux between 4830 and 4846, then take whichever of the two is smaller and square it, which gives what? 341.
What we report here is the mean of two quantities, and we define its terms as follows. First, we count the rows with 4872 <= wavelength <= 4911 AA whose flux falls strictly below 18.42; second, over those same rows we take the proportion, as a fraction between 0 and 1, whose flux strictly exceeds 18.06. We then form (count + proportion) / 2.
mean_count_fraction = 7.7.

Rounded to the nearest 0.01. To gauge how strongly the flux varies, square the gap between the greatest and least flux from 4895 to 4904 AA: 0.32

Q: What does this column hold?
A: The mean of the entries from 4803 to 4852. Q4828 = 18.6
